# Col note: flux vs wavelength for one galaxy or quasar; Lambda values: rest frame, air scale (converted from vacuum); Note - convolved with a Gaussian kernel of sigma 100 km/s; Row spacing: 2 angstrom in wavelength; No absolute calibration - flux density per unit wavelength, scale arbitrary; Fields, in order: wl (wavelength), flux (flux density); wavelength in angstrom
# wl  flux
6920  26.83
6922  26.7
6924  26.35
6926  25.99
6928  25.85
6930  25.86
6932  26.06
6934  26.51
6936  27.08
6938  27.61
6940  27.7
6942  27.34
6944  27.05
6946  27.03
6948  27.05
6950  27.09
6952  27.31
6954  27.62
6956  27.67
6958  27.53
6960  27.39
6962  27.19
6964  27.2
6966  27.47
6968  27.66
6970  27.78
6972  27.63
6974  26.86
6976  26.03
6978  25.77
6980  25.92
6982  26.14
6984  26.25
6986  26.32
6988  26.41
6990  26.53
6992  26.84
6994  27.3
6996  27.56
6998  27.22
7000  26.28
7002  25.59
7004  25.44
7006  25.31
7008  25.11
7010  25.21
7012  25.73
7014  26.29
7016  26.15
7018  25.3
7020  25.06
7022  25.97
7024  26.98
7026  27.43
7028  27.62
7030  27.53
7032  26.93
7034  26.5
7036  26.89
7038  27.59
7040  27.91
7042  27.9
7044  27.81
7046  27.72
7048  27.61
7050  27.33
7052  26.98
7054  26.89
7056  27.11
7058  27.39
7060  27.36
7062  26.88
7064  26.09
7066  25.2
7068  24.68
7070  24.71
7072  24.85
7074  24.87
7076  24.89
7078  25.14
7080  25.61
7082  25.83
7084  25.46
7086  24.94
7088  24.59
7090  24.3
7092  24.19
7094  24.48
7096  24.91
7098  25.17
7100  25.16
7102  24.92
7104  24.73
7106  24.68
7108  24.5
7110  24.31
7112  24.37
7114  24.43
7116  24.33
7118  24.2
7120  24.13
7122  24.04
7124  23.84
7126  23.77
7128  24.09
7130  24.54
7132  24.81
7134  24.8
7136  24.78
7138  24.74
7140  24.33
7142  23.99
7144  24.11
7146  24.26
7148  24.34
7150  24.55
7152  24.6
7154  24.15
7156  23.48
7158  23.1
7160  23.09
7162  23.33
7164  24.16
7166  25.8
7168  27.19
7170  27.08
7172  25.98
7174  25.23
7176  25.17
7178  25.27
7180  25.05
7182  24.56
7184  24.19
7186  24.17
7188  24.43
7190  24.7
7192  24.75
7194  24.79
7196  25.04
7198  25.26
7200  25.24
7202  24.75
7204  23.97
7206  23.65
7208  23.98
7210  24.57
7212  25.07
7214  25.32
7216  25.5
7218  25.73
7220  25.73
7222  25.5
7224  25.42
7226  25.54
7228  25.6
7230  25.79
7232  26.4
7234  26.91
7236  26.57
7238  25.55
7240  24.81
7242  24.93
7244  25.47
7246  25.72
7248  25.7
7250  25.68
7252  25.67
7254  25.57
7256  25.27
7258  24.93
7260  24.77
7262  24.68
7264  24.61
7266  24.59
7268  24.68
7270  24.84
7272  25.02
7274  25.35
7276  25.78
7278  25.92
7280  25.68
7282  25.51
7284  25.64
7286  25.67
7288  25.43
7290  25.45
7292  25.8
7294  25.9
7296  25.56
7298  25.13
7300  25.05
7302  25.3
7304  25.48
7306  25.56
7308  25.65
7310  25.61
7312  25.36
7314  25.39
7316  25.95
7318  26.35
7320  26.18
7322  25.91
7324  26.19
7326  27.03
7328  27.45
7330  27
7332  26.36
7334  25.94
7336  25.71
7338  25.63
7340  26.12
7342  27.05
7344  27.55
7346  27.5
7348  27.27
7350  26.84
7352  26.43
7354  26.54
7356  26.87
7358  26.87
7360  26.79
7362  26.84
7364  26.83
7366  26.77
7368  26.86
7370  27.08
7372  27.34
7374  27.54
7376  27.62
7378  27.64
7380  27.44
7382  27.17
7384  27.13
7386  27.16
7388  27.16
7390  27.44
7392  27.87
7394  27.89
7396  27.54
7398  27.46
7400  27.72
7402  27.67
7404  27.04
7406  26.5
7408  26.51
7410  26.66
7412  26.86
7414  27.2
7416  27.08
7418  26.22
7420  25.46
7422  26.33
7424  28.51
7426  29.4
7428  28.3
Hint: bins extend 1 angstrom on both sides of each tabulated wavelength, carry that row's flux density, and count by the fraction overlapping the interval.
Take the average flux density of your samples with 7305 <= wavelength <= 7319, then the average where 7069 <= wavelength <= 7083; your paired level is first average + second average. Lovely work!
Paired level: 50.8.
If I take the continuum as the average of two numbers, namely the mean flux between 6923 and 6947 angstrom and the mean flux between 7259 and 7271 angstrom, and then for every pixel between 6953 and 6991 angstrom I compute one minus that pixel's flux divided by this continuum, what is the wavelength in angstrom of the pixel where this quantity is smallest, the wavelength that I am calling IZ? 6970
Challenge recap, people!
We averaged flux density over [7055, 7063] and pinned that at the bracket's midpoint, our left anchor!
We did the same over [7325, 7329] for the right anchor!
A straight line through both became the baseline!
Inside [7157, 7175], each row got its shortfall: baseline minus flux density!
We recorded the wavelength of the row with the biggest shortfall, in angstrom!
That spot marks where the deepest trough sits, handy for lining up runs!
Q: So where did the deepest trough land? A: 7160 angstrom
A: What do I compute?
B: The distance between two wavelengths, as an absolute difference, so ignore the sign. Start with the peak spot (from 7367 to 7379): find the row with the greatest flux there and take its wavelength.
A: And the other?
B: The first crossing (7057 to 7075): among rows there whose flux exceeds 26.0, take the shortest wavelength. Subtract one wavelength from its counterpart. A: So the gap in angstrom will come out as 320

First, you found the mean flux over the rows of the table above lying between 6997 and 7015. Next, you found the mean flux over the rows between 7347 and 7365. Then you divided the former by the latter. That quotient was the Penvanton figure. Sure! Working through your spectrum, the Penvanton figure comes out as 0.96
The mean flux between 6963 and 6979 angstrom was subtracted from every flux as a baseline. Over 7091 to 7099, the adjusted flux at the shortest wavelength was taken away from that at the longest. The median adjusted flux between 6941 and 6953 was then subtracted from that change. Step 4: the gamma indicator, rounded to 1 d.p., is 1.0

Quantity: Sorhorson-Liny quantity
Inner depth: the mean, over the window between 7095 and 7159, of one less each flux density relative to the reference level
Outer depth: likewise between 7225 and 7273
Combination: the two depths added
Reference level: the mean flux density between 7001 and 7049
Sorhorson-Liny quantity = 0.13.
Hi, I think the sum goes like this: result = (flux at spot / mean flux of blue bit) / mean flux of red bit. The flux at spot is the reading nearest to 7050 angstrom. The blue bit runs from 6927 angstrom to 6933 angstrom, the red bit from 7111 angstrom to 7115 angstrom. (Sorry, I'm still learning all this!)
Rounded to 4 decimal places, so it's 0.0432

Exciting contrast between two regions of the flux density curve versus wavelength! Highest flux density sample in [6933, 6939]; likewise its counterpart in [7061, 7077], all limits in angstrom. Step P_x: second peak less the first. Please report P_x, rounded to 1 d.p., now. -0.7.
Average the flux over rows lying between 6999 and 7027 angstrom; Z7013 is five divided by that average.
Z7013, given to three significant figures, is 0.193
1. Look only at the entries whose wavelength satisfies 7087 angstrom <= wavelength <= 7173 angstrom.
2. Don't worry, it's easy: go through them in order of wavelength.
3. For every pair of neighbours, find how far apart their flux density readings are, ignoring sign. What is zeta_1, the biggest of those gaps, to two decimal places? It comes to 1.64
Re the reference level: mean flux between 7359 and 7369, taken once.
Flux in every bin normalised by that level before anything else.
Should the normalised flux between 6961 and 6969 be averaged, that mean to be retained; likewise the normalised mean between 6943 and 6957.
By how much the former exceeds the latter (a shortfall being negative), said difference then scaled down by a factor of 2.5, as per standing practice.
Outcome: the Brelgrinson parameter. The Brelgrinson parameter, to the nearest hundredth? 0.00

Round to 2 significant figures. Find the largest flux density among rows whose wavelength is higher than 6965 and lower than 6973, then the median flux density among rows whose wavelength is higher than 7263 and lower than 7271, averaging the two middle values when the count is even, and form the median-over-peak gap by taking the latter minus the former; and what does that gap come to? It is -3.1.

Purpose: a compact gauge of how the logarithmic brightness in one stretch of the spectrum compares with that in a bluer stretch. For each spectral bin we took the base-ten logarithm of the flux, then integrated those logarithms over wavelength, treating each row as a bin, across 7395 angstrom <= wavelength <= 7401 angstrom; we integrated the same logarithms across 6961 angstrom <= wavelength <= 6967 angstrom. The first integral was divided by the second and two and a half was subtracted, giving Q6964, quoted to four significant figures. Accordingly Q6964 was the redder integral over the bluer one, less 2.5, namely -1.497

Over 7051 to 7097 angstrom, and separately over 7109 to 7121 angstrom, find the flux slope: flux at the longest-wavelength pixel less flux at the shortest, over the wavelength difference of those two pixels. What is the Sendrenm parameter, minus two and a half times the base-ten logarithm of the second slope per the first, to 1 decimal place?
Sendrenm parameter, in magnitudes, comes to 1.0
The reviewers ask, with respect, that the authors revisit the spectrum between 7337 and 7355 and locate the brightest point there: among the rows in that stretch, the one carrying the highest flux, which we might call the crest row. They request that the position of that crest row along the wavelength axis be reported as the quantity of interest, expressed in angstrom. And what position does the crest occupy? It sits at 7344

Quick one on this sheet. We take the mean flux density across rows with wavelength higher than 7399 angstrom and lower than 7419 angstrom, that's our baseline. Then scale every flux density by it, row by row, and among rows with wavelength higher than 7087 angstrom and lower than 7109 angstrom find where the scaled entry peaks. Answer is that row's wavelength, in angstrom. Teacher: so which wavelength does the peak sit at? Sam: 7098 angstrom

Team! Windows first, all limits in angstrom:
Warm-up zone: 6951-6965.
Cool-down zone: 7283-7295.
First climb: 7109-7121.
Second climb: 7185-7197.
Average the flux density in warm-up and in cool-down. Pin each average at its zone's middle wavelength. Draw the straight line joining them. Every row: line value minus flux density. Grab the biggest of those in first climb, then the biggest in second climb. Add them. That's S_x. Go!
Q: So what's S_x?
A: 4.45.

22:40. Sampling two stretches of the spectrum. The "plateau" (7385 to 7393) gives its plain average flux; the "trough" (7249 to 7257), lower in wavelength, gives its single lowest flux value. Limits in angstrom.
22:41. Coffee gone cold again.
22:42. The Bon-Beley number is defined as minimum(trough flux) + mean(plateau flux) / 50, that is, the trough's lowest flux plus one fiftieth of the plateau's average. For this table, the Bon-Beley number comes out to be 25.8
